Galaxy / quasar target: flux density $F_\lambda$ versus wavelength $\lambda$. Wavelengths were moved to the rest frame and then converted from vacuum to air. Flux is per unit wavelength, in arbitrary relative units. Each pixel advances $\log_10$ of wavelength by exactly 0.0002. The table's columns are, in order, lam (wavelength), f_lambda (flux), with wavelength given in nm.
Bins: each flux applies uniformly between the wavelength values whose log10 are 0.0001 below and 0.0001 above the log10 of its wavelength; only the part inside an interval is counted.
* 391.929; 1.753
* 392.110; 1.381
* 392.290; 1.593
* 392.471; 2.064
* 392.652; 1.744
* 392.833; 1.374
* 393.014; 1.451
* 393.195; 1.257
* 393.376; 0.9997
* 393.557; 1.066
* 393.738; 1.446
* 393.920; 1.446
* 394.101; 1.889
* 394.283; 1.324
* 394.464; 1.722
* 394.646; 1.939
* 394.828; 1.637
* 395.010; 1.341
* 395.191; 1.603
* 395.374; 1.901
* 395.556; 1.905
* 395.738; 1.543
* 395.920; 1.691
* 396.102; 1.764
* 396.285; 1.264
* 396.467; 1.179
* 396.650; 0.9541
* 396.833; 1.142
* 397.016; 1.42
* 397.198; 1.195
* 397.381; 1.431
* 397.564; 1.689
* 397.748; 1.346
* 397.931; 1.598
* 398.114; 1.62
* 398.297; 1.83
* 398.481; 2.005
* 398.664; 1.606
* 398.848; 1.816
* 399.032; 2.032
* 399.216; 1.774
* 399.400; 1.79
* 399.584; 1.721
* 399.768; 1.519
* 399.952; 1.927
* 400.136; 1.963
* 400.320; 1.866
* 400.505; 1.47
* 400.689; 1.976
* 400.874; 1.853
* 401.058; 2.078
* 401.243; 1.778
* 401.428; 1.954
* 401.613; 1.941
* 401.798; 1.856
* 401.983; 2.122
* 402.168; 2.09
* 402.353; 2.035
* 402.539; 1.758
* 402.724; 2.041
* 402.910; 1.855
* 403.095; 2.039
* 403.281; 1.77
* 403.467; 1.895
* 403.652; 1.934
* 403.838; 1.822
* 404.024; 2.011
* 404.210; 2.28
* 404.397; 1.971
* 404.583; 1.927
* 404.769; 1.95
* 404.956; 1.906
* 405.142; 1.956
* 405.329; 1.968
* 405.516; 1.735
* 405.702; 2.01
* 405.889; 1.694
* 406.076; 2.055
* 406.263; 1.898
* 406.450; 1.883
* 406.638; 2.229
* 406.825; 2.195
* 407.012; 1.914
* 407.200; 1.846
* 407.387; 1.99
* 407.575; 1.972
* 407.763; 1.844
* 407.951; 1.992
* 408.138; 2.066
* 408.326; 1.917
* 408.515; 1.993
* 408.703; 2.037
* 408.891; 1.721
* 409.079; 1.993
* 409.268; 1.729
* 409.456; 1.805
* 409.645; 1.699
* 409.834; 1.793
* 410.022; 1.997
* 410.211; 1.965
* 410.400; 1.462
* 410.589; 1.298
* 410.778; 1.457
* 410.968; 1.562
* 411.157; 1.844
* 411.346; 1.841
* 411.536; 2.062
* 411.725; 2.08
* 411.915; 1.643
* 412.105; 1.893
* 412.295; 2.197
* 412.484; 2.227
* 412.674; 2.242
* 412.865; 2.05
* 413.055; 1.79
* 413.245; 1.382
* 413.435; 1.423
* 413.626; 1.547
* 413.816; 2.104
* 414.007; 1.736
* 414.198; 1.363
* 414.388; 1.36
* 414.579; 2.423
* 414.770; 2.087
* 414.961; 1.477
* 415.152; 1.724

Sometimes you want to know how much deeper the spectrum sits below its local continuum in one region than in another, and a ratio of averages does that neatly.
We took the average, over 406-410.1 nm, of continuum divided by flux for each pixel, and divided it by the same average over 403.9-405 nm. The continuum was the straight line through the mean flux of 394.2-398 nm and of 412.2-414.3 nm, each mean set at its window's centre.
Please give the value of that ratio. 1.08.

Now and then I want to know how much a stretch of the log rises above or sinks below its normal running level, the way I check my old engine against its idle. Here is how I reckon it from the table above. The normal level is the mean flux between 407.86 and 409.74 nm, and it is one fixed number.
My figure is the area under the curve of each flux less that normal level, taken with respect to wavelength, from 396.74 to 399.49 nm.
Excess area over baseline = -0.76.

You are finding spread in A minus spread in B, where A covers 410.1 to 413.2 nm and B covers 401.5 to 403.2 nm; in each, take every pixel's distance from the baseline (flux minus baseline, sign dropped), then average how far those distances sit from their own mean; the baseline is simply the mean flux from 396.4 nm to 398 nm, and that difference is 0.13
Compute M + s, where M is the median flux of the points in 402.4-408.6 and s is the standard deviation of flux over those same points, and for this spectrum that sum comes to 2.08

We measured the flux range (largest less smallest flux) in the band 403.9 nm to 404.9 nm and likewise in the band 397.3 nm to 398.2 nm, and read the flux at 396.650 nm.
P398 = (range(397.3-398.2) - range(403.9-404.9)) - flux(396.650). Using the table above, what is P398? -0.96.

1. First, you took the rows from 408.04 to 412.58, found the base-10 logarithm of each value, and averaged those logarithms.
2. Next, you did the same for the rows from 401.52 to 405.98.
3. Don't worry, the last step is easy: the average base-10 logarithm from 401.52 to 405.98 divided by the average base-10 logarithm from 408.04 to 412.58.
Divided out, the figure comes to 1.09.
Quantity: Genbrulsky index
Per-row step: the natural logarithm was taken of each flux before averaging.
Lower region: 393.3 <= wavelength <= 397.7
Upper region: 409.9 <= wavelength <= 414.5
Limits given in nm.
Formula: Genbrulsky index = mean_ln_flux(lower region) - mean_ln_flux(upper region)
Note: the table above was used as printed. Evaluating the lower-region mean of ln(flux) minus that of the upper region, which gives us -0.19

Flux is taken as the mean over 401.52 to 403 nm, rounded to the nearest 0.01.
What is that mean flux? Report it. 1.96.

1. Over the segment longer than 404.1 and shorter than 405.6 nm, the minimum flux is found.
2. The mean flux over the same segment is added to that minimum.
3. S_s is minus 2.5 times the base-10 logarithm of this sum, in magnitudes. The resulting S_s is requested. -1.42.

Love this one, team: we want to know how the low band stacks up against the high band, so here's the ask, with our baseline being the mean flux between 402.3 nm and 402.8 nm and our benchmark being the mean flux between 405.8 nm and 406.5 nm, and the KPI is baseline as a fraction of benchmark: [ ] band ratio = 1.03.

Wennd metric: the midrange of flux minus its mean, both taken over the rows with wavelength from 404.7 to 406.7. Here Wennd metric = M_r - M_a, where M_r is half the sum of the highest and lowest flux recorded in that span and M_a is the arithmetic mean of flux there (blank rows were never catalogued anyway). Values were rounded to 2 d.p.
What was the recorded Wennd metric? 0.03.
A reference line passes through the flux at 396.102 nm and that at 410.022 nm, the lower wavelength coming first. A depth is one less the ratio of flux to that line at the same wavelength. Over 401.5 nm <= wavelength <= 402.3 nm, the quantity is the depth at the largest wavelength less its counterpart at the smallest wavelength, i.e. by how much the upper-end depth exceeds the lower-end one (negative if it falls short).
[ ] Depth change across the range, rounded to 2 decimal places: -0.07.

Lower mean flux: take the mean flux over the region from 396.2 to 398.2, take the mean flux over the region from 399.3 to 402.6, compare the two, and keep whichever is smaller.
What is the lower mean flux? 1.35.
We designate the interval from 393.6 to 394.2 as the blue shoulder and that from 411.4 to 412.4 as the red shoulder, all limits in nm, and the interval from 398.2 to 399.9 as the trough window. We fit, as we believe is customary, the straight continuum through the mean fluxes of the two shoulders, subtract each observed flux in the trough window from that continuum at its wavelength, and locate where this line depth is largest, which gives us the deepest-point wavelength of 399.768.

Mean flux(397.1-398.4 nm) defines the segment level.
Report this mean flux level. 1.53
